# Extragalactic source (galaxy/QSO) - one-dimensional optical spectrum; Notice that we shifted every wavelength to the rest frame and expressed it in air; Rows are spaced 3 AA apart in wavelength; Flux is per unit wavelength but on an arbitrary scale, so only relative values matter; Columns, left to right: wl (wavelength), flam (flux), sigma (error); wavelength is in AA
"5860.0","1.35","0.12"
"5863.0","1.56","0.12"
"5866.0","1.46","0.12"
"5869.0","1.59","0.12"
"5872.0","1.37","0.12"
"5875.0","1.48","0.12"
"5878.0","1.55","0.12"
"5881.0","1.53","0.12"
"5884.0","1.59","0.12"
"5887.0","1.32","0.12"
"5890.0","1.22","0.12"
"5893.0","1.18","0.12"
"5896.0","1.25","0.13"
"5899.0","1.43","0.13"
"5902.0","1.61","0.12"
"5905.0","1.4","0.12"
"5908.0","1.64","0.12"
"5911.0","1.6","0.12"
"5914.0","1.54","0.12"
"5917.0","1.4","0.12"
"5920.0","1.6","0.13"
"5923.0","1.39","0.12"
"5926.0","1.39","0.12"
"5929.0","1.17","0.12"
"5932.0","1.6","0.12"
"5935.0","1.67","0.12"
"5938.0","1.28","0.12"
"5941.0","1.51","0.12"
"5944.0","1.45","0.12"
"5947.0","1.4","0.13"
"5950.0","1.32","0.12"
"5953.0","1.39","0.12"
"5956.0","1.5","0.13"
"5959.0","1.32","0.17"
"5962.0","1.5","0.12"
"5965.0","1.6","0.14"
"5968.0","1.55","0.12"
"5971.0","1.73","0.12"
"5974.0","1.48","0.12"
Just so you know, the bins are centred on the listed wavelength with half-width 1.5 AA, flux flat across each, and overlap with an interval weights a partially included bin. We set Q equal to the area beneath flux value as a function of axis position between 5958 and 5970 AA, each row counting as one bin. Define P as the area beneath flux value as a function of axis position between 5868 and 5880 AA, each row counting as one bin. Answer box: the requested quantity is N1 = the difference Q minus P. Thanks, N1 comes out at 0.2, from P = 17.9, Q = 18.1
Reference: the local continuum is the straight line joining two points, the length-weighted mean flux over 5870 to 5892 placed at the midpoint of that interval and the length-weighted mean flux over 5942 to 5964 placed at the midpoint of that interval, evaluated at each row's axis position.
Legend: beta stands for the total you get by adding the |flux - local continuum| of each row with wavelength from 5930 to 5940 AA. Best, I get 0.57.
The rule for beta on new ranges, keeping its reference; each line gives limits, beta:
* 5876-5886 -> 0.37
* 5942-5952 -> 0.15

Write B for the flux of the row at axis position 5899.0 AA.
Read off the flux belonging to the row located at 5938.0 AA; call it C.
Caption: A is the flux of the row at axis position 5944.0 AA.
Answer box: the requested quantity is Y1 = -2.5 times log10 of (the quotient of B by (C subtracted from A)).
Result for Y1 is -2.3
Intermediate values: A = 1.45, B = 1.43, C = 1.28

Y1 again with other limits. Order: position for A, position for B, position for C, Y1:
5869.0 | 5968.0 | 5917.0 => -2.3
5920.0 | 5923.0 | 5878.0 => -3.6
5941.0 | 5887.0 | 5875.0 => -4.1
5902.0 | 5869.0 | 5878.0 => -3.6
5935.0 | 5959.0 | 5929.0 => -1.1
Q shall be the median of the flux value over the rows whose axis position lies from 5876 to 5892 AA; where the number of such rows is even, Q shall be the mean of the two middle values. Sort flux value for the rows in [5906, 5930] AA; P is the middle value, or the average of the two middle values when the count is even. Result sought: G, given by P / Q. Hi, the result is 0.96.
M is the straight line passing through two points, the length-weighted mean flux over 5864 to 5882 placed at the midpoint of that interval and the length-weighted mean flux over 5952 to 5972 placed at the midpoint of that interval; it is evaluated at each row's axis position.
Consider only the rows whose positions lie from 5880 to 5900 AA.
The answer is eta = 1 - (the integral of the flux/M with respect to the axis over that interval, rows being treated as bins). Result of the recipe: -17.1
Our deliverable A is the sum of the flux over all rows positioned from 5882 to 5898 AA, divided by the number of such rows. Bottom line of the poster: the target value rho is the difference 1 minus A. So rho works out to -0.31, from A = 1.31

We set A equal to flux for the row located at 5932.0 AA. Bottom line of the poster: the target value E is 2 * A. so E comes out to 3.20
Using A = 1.6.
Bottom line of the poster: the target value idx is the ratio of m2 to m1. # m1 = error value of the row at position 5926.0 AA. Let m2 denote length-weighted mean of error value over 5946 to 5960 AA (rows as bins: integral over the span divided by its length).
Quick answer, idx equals 1.11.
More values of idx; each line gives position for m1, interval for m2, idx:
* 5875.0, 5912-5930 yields 1.01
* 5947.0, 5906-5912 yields 0.92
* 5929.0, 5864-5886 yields 1.00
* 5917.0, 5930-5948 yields 1.01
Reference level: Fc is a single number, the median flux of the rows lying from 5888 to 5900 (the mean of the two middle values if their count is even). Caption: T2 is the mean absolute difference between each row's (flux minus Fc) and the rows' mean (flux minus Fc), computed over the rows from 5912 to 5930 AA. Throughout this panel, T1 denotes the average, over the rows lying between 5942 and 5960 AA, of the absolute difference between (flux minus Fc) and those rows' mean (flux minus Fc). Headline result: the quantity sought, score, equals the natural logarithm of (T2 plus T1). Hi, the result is -1.9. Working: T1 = 0.05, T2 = 0.10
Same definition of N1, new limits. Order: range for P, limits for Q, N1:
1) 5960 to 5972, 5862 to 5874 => -1.0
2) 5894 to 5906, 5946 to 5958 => -0.2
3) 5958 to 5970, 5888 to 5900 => -2.9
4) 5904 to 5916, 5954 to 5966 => -0.9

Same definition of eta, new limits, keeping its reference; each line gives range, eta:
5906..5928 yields -20.9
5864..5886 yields -21.1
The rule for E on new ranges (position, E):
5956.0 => 3.00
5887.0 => 2.64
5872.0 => 2.74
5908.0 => 3.28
